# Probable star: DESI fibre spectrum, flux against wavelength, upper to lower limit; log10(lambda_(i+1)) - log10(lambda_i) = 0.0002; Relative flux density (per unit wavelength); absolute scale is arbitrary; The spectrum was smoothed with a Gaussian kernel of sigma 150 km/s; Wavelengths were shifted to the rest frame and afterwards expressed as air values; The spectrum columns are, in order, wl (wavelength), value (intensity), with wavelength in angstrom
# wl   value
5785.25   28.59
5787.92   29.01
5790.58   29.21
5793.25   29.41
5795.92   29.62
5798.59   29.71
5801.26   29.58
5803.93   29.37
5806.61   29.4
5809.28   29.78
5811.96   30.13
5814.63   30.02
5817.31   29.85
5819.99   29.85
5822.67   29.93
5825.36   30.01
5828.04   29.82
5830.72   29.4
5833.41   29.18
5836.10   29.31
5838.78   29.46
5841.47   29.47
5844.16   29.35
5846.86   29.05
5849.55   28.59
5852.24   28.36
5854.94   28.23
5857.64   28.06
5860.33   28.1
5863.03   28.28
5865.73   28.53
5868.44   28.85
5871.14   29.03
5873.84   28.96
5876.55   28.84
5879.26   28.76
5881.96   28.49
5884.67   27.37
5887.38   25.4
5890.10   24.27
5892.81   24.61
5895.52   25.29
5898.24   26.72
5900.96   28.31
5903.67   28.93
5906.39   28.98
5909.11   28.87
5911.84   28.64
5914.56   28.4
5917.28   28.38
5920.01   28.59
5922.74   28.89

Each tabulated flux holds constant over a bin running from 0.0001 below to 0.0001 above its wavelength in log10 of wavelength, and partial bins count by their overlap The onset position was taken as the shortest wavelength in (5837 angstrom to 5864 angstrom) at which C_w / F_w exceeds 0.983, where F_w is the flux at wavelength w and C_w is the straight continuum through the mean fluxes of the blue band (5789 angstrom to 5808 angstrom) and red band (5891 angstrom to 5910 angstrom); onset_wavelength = 5849.55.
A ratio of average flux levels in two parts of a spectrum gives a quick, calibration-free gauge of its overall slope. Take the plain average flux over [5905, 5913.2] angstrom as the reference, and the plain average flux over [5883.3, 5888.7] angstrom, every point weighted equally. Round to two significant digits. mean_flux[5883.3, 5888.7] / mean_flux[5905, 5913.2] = 0.92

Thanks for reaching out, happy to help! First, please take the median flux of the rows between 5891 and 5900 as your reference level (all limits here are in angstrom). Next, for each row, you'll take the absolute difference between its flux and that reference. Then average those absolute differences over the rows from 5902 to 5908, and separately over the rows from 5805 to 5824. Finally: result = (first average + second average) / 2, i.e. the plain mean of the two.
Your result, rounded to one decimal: 4.1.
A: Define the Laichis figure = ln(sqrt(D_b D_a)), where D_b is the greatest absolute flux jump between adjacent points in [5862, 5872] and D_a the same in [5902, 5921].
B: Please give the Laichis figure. -1.3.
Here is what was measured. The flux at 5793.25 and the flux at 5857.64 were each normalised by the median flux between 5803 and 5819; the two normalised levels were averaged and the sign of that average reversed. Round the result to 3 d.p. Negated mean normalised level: -0.964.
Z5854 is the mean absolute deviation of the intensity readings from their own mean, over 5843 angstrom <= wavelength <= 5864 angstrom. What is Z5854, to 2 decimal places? 0.37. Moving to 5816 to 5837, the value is 0.28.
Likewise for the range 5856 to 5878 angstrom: 0.34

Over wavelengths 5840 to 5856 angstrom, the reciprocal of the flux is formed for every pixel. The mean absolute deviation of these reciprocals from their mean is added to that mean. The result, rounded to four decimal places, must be 0.0352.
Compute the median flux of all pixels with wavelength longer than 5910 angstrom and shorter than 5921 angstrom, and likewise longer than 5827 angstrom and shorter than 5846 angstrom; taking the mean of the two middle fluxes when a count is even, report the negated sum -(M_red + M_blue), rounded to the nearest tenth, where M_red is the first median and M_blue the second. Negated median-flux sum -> -57.9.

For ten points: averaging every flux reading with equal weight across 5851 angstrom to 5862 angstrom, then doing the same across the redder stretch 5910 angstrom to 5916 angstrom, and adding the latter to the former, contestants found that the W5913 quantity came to 56.7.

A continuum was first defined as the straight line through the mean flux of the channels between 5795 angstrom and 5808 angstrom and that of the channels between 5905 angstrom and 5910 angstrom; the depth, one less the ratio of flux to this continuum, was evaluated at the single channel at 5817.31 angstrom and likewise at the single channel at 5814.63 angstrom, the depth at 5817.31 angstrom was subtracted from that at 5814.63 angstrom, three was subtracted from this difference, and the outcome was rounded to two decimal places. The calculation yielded -3.01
